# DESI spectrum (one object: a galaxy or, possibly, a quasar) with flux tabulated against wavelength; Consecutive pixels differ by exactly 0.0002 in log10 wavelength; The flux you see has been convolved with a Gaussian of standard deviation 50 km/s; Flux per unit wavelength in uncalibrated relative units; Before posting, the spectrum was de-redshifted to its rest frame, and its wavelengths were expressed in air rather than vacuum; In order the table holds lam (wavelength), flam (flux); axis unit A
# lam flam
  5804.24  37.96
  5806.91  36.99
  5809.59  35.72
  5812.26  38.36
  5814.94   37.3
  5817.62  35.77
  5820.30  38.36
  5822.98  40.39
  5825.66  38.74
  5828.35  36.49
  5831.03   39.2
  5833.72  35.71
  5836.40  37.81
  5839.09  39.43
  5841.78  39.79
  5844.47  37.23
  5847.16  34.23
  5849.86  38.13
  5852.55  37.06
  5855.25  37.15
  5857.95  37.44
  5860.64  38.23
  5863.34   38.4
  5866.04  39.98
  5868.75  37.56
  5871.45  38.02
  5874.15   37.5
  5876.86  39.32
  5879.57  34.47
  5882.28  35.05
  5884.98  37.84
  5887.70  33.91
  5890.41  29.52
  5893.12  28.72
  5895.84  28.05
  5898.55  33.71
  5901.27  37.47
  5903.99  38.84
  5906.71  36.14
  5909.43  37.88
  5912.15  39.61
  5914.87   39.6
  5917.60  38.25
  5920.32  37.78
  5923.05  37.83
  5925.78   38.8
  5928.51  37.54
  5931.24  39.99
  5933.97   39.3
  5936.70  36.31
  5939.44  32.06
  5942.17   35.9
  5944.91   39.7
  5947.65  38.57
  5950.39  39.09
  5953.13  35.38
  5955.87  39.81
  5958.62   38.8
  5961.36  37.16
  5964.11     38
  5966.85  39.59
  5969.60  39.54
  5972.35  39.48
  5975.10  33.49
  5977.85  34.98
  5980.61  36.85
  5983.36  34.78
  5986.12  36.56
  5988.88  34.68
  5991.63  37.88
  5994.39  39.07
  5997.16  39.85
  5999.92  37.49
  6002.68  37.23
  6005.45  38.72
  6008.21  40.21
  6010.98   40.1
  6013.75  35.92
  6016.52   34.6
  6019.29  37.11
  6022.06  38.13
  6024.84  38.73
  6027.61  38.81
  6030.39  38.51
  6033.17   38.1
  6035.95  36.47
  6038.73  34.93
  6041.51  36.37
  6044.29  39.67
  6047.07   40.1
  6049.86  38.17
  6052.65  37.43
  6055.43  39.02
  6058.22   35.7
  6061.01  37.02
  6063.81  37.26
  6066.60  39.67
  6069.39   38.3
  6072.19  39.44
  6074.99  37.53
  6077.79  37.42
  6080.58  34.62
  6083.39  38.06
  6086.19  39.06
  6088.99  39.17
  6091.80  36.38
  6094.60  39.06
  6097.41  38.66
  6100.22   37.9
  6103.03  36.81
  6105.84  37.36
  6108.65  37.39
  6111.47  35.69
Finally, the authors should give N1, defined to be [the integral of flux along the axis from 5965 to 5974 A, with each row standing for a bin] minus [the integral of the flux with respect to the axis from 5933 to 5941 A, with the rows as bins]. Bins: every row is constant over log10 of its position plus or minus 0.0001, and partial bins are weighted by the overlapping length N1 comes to 68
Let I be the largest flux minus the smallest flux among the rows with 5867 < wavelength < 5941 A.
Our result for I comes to 11.9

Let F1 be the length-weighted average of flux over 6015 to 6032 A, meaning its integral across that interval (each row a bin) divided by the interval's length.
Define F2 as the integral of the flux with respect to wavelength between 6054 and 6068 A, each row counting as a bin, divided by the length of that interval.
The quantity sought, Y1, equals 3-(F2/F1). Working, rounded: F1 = 37.6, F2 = 37.8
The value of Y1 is 2.00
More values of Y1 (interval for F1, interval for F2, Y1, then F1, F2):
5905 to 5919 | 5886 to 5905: 2.14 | 38.3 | 32.9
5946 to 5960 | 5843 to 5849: 2.06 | 38.4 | 36.0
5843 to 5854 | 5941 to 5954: 1.97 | 36.7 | 37.8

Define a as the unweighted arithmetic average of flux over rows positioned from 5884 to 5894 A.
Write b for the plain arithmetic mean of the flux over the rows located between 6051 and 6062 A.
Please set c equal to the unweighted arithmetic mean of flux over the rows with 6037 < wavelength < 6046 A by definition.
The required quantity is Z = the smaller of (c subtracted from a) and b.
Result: -4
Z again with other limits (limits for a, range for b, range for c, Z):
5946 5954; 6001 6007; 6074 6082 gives 1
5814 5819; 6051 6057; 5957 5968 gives -2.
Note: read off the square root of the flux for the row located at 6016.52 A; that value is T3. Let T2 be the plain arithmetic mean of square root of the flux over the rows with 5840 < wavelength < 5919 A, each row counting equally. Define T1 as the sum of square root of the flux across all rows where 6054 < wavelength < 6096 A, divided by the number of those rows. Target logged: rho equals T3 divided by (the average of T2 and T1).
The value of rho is 0.97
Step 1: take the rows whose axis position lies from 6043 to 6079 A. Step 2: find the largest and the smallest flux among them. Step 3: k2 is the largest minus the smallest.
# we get 4.4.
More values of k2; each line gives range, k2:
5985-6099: 5.6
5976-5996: 4.4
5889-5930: 11.6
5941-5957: 4.4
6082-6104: 2.8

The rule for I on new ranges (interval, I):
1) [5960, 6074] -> 6.7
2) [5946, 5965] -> 4.4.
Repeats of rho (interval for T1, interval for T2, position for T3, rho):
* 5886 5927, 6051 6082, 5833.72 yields 0.99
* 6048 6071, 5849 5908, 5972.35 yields 1.03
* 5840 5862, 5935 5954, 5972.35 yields 1.03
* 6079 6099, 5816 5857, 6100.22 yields 1.00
